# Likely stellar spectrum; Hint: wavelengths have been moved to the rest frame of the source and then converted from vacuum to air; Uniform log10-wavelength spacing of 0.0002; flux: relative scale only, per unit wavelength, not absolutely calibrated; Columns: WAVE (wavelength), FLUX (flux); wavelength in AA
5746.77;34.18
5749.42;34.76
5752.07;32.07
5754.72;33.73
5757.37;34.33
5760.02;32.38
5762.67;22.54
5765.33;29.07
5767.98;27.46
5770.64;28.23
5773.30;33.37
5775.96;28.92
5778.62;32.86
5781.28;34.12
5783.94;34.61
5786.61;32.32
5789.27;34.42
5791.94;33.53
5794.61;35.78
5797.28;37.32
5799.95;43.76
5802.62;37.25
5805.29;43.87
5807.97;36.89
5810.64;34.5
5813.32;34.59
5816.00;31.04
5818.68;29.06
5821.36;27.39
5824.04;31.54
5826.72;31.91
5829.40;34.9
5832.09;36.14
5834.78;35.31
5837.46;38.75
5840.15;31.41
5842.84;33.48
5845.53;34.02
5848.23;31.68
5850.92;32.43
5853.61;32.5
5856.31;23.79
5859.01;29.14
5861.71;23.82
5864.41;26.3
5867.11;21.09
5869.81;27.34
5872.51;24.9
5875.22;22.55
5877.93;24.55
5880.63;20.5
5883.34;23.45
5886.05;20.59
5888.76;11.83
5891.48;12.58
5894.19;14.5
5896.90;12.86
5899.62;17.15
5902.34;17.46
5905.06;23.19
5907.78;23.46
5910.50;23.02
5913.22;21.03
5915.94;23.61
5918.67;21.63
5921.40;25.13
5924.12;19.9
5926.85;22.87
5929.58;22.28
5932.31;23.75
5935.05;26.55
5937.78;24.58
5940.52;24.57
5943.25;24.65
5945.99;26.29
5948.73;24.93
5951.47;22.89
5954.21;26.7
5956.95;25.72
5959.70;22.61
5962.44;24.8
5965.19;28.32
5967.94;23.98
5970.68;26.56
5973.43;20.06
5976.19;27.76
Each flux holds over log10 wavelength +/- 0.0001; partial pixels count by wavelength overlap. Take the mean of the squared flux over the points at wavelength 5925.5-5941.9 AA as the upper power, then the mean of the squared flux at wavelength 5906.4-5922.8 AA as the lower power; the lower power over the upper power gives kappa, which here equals 0.91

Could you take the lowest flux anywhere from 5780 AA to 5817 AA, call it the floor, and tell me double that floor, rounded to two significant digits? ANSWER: 62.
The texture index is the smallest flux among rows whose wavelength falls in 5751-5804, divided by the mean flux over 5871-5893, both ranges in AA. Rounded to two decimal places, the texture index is 1.12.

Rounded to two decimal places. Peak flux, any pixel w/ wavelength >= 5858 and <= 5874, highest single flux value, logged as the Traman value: 29.14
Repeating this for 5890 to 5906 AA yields 23.19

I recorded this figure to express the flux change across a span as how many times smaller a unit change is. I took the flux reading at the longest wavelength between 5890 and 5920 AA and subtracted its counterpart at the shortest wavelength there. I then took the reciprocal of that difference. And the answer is 0.11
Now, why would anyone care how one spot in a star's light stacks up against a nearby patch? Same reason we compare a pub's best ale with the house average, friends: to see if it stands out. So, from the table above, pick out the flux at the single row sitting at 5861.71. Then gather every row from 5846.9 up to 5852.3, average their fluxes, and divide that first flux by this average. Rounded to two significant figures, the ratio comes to 0.74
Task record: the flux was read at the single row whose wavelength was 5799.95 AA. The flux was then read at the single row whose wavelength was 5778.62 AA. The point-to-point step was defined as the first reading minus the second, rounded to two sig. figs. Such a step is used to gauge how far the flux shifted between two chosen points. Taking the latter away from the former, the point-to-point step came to 11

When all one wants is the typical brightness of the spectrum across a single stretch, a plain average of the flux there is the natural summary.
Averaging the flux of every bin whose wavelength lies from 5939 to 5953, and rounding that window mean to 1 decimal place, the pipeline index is 24.7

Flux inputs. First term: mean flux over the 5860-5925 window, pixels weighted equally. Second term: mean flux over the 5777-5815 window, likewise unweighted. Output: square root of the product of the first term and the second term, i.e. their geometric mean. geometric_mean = 27.5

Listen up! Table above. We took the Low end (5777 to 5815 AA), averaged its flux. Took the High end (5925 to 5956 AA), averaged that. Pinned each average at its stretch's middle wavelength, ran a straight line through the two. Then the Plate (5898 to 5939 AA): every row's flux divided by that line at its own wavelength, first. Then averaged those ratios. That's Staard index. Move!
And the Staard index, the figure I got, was 0.85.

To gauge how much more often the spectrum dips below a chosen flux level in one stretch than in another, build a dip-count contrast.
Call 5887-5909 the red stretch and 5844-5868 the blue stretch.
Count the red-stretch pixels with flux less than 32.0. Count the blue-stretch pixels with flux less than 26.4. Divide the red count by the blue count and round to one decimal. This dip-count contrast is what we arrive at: 2.0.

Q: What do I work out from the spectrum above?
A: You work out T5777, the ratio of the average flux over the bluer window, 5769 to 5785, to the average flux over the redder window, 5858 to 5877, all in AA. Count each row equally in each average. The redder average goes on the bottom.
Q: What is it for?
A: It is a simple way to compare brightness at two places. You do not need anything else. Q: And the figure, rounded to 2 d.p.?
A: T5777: 1.28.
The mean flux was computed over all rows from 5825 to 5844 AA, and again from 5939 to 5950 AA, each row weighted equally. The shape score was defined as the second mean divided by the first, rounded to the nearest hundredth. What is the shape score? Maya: 0.73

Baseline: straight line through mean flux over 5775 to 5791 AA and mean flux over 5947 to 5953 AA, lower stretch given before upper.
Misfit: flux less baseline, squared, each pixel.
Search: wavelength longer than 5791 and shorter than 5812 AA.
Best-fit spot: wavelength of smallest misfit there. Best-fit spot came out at 5791.94 AA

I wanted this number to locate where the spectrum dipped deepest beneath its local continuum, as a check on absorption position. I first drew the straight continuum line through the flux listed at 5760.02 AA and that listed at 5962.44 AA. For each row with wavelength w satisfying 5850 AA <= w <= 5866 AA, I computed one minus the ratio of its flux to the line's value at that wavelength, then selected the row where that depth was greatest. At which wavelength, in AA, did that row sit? 5856.31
